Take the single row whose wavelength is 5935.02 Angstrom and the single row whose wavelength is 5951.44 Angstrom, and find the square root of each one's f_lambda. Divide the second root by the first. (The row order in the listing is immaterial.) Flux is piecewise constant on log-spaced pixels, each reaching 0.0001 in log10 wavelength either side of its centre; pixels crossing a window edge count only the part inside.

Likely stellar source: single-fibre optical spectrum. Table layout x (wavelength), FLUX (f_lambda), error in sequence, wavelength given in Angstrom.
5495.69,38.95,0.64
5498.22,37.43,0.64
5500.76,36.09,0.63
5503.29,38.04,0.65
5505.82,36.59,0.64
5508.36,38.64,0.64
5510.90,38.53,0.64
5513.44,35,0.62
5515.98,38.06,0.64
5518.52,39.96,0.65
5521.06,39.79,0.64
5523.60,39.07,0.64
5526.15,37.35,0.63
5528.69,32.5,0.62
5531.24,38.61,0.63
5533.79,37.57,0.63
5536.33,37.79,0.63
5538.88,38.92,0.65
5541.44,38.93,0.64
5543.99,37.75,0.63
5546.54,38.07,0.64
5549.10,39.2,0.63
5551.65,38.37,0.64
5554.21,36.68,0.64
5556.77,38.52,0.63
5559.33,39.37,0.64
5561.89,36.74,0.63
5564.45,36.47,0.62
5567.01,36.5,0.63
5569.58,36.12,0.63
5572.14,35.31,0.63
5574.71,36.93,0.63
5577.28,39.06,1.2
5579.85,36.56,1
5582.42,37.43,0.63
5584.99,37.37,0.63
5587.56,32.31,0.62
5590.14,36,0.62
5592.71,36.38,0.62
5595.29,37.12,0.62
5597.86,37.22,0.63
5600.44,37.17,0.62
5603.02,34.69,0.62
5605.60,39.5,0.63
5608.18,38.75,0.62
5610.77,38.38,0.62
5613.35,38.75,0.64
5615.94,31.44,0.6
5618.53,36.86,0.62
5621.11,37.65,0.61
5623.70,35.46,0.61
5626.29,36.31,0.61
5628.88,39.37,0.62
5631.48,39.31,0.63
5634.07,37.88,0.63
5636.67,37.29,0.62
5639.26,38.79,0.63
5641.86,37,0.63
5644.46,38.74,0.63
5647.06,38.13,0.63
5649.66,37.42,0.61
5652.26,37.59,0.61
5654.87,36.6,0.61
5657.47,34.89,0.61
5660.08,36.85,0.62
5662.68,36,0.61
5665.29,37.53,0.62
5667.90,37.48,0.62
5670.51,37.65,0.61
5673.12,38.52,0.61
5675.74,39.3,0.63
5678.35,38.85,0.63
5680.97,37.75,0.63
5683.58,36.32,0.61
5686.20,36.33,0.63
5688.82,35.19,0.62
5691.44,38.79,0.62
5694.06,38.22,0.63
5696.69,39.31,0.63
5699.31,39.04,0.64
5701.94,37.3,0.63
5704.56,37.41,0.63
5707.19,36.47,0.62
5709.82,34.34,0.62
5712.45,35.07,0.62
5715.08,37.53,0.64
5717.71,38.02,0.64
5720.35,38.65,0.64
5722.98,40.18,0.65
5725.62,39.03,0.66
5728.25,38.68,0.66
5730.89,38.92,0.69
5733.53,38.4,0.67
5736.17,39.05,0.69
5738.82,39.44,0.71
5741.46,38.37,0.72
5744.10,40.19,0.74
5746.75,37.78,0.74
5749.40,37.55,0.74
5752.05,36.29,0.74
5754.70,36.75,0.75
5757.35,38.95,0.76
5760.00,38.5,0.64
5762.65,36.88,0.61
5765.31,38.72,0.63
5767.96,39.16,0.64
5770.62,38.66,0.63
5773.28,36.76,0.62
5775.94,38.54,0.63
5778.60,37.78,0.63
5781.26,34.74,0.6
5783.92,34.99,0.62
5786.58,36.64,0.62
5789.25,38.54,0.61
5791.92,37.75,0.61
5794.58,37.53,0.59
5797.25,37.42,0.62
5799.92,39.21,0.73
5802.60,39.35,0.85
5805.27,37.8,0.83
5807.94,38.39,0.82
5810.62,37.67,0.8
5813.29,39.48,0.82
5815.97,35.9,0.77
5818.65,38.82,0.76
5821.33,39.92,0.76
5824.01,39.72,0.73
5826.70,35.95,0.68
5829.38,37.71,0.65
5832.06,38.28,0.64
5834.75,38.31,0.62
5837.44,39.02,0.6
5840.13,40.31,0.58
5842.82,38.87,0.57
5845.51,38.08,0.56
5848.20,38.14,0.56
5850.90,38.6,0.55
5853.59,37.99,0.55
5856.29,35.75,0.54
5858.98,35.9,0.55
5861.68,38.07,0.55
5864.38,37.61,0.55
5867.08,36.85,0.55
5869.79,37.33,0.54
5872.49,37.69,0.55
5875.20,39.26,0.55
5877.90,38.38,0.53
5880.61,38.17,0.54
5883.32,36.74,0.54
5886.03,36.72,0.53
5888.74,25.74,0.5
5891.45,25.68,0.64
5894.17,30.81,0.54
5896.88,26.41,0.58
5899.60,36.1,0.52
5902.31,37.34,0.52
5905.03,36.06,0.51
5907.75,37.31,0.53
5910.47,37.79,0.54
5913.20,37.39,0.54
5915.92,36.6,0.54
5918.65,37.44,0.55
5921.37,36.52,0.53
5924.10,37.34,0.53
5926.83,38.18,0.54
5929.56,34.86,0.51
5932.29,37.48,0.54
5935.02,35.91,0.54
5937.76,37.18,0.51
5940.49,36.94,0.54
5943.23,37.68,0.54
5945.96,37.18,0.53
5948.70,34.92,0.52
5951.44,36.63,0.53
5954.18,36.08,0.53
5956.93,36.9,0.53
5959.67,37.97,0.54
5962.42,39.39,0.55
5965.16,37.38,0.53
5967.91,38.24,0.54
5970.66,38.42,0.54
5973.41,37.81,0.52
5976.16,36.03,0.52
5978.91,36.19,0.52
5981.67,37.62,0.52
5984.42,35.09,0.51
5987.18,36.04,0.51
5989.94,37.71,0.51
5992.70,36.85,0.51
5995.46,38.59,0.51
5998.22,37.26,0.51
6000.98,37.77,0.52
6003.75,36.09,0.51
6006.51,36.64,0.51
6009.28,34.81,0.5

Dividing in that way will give 1.010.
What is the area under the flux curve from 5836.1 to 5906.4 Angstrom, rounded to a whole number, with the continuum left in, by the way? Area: 2535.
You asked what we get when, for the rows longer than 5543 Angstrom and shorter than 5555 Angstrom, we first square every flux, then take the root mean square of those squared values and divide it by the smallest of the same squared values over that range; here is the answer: 1.08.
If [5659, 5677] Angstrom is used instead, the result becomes 1.09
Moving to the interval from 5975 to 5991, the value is 1.08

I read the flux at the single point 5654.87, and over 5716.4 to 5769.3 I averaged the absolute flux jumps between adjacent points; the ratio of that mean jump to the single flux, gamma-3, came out 0.028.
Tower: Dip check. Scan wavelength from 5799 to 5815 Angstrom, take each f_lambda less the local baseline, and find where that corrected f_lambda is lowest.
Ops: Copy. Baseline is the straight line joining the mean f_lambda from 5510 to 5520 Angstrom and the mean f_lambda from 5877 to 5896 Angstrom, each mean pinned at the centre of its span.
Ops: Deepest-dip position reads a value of 5810.62 Angstrom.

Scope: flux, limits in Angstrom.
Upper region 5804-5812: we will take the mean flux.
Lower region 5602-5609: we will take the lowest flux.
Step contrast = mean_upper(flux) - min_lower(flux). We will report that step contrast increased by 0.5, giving 3.8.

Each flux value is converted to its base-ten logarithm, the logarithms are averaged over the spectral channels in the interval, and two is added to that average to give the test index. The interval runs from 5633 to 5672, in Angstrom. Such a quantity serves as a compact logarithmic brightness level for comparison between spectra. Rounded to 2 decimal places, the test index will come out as 3.57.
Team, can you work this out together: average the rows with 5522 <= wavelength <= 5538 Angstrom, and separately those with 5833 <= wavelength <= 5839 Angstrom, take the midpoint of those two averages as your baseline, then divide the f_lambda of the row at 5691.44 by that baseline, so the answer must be 1.02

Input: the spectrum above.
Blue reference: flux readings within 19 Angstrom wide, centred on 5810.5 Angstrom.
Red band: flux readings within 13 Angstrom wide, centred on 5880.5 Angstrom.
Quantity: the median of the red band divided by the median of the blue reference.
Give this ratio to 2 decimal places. 0.99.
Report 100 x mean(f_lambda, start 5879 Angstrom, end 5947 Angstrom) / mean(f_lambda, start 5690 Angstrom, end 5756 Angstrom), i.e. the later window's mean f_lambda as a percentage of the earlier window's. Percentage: 93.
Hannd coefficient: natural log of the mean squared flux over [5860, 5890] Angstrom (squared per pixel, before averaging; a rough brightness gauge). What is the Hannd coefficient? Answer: 7.21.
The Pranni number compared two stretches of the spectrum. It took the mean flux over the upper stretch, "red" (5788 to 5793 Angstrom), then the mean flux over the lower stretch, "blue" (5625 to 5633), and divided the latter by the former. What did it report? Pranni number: 1.00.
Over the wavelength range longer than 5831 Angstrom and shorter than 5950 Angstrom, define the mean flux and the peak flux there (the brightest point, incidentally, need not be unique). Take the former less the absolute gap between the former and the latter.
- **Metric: 32.6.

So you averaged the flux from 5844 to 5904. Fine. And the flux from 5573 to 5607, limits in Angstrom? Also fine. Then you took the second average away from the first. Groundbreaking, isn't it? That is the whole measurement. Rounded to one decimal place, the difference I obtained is -1.1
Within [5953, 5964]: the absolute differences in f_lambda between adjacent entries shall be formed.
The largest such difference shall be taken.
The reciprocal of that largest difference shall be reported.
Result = 0.70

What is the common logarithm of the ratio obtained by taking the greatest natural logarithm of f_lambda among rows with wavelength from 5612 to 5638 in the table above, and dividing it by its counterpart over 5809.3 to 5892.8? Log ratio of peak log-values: -0.003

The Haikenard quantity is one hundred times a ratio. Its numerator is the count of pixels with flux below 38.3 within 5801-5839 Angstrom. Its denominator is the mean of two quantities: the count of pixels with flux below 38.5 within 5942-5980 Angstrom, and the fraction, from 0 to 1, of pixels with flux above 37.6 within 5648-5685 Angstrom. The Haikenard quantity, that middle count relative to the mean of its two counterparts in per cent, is 90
